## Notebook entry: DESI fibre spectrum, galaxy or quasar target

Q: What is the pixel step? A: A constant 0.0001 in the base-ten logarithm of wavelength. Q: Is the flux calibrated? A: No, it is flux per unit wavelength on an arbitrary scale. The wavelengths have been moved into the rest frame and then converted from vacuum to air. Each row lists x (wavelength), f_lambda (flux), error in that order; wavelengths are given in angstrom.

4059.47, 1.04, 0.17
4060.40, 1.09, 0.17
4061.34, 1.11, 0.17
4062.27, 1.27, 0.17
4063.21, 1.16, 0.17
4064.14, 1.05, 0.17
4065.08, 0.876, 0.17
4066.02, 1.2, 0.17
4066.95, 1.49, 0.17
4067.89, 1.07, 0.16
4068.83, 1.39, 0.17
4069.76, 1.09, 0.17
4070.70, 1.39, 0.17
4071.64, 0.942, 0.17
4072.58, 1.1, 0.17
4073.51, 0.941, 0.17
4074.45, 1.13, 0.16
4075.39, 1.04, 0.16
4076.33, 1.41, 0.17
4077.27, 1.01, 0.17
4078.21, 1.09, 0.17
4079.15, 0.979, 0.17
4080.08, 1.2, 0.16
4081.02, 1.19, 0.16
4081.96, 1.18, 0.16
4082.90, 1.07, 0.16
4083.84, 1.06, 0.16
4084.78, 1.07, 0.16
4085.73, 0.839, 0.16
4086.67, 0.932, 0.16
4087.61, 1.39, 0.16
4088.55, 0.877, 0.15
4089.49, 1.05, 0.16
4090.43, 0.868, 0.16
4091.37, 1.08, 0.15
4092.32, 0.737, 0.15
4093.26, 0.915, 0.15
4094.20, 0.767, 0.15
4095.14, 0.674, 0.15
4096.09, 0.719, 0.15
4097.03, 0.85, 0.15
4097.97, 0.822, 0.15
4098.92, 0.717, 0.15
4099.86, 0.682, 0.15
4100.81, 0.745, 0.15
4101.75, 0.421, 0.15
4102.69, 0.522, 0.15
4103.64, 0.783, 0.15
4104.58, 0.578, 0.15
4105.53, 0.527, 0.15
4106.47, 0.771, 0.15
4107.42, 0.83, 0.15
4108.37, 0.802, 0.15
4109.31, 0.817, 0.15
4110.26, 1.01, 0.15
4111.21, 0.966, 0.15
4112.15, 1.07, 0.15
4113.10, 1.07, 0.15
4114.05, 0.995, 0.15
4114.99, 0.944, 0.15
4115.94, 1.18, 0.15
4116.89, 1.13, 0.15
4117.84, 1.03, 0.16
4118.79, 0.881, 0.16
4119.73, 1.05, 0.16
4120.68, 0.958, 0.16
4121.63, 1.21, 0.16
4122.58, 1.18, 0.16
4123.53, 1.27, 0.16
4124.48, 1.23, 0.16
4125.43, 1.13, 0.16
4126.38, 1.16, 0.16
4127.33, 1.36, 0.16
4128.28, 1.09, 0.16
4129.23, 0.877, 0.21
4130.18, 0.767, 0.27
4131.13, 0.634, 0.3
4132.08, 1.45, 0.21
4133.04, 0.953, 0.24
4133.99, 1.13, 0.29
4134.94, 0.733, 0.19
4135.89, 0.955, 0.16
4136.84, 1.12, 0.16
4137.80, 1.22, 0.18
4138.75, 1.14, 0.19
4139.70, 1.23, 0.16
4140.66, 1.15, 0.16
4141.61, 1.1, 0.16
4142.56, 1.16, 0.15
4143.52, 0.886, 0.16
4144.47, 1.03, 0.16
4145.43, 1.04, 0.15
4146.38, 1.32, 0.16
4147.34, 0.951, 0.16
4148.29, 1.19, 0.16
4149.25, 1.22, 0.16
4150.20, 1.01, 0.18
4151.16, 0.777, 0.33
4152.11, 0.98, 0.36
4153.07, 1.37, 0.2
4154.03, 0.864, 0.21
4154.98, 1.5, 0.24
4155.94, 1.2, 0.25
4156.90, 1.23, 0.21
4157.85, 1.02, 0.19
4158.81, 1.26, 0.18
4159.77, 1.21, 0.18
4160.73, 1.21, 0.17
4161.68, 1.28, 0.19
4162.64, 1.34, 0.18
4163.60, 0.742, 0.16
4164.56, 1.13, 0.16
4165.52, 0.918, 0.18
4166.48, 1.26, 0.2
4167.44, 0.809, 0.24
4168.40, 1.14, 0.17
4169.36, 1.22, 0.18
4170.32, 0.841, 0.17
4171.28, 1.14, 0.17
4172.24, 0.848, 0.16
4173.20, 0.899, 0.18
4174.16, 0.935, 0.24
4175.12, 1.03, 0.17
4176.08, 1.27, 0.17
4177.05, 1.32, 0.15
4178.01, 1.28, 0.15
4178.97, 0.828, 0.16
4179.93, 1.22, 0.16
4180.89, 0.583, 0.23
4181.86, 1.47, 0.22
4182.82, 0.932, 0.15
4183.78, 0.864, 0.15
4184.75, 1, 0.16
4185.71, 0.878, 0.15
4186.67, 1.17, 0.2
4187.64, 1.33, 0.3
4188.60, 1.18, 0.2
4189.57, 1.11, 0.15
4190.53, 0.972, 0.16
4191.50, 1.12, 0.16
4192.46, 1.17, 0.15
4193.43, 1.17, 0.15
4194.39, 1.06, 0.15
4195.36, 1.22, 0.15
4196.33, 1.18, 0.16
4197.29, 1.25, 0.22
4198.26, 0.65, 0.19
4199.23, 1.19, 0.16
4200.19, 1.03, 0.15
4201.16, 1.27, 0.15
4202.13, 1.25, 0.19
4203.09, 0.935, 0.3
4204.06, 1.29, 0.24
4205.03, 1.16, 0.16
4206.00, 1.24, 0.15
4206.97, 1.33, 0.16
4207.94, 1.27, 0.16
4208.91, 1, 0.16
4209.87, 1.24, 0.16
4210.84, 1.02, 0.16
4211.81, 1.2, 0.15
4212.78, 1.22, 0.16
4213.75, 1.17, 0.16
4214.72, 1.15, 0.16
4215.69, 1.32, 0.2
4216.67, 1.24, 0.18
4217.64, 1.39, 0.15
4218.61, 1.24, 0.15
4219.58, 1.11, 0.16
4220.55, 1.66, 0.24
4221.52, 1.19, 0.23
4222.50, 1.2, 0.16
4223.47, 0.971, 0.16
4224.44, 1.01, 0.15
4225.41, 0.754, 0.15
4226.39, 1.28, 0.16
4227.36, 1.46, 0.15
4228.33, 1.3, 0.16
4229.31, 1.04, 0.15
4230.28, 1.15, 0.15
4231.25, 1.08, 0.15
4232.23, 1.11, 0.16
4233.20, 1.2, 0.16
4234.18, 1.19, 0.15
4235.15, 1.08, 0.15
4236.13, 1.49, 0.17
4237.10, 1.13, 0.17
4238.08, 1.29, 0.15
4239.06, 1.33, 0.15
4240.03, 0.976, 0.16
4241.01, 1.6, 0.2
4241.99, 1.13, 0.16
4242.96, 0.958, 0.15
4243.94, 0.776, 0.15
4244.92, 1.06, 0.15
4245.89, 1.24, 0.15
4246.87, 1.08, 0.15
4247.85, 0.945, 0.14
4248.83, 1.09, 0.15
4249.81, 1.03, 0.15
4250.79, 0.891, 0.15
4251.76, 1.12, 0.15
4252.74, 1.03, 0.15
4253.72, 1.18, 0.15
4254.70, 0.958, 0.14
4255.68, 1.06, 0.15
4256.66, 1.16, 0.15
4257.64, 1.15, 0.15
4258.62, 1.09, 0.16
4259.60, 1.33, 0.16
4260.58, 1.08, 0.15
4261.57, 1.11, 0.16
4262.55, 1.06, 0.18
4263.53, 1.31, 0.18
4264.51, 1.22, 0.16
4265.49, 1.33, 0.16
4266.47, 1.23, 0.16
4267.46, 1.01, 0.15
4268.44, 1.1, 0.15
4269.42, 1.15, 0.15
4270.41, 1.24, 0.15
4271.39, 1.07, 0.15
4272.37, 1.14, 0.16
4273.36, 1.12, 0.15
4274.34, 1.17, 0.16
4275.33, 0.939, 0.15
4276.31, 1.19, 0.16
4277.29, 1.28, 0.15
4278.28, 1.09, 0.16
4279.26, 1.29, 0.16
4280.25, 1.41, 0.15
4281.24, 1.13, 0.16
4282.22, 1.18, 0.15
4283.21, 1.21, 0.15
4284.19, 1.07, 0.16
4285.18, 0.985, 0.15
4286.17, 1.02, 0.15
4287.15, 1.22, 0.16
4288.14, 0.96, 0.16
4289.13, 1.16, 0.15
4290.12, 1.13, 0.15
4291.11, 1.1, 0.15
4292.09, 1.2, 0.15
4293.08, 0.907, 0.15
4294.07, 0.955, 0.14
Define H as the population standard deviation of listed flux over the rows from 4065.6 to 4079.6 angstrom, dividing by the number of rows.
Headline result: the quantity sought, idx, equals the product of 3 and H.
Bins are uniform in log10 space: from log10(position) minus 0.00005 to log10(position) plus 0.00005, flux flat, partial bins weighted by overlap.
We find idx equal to 0.53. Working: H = 0.176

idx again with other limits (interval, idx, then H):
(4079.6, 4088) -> 0.46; 0.152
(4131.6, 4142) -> 0.52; 0.175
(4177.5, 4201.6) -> 0.61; 0.204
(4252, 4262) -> 0.29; 0.095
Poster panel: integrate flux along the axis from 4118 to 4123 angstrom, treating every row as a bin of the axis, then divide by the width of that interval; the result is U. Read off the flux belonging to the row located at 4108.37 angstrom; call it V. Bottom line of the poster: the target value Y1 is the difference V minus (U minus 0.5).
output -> 0.25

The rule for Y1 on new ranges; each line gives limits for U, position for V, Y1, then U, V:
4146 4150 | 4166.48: 0.60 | 1.16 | 1.26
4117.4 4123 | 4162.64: 0.79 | 1.05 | 1.34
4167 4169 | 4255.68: 0.57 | 0.99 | 1.06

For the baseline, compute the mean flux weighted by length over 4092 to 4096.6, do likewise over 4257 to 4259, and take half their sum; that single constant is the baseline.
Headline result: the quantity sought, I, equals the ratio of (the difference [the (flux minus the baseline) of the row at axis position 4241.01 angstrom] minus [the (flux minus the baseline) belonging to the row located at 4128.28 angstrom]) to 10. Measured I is 0.051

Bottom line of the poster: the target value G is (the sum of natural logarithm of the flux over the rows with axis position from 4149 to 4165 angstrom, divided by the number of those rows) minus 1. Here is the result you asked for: -0.89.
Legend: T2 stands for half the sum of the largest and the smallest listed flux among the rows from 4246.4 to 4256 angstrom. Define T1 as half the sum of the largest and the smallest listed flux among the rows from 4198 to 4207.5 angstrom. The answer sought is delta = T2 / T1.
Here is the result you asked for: 1.05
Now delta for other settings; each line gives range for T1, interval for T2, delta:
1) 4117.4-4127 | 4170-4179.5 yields 1.00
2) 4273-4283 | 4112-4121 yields 0.88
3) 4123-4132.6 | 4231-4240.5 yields 1.18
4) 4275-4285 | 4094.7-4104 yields 0.54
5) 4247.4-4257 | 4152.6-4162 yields 1.14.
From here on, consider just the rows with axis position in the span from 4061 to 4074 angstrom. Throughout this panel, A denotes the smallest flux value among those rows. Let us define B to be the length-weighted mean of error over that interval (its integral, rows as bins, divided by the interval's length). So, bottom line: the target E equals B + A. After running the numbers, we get 1.05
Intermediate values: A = 0.876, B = 0.169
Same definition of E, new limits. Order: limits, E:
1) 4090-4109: 0.57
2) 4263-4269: 1.17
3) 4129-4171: 0.83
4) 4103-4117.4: 0.68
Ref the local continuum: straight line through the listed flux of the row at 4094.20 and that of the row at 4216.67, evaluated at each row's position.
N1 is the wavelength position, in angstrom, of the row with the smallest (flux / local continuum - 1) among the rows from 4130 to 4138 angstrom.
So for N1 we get 4131.13 angstrom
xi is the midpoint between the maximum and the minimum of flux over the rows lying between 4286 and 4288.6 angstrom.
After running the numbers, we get 1.09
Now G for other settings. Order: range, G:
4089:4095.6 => -1.15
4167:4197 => -0.95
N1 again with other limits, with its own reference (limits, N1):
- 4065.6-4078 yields 4073.51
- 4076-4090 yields 4085.73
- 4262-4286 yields 4275.33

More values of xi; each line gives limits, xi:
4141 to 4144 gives 1.02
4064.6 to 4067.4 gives 1.18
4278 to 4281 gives 1.25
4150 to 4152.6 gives 0.89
